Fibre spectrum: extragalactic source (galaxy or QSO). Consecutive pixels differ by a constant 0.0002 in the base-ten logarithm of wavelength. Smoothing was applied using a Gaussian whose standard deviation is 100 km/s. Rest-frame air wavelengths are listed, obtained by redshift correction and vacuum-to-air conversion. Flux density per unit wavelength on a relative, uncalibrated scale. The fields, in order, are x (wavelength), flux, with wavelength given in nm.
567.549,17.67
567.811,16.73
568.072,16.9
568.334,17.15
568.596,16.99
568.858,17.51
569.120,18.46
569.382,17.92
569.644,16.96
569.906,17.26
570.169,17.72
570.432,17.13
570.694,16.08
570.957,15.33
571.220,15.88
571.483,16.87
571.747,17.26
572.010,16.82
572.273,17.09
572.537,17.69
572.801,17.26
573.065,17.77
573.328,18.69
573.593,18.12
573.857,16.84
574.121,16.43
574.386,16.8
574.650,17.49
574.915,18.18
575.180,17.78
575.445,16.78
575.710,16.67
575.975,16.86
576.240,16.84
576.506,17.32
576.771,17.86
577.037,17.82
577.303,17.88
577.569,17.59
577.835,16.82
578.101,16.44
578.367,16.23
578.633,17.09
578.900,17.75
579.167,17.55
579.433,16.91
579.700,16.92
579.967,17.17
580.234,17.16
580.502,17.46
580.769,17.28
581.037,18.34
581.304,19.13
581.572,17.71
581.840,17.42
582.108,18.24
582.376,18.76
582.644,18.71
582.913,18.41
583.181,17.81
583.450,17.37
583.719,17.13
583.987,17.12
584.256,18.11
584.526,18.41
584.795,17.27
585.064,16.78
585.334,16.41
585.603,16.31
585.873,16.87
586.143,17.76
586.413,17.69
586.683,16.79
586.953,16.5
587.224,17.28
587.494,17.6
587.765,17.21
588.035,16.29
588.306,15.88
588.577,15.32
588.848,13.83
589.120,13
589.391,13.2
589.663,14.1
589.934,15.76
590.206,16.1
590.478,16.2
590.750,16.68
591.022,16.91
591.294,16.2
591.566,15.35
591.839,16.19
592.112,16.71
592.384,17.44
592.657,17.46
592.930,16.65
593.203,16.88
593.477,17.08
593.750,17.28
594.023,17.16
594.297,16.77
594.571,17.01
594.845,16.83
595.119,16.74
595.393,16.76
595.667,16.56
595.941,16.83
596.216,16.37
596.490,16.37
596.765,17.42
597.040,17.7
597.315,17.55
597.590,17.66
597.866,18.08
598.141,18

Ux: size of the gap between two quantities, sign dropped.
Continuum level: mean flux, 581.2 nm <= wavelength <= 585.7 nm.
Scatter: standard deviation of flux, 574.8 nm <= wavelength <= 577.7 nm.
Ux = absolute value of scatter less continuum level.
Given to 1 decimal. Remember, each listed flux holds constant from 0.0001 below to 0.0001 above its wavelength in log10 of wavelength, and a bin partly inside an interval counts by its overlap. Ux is 17.2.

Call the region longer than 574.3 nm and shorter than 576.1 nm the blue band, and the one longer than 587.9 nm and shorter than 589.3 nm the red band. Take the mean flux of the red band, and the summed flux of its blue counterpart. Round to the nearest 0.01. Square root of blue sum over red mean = 2.85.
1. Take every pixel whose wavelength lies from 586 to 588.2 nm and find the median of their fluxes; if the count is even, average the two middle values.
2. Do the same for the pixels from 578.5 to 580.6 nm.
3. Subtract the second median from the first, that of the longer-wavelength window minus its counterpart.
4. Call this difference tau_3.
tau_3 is 0.1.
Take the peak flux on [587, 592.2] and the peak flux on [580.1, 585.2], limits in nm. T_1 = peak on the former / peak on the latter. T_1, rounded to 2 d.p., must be 0.92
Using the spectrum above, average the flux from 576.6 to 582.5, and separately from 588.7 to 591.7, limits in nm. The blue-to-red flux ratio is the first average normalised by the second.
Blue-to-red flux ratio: 1.152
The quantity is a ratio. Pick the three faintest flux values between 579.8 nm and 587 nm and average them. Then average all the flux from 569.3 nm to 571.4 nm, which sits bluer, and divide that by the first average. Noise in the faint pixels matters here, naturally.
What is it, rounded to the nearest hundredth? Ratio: 1.02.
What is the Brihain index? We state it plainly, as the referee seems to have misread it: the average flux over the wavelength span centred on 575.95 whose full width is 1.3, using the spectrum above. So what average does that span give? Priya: 16.9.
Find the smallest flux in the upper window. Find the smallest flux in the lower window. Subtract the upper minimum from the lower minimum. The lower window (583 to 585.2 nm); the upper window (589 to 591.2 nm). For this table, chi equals 3.8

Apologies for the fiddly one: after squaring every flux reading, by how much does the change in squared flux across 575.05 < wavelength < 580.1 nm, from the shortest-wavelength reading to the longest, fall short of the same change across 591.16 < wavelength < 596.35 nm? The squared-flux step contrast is 27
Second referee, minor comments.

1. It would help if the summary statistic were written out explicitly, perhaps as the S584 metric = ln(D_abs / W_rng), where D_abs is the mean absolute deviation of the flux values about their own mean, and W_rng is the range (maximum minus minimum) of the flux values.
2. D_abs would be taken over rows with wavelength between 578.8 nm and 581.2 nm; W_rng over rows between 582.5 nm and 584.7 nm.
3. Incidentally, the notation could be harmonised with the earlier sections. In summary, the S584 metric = -1.5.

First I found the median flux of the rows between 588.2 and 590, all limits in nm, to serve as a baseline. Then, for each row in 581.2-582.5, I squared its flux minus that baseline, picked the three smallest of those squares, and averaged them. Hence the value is 13.7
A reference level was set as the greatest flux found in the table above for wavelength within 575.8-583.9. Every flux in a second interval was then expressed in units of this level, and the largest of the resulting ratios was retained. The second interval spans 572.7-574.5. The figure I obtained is 0.98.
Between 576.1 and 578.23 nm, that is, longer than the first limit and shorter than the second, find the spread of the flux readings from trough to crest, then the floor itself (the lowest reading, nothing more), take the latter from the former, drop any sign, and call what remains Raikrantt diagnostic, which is 15.0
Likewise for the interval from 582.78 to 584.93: 15.8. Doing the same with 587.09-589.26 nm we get 8.4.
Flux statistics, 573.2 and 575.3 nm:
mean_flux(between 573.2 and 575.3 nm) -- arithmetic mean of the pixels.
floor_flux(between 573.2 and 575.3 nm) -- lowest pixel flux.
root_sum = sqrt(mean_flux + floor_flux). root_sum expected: 5.828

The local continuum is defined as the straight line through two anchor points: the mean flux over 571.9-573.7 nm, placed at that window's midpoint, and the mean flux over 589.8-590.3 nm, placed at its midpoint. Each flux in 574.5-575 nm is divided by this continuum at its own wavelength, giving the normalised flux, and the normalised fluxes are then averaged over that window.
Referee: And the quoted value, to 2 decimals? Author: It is 1.02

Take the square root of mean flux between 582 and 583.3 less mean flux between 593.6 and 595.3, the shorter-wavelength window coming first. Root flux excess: 1.2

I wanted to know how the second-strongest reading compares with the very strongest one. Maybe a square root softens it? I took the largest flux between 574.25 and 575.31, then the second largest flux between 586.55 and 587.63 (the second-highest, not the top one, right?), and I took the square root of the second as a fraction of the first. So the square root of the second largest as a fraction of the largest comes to 0.975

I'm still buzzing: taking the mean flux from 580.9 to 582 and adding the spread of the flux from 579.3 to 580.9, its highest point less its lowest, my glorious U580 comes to 18.7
